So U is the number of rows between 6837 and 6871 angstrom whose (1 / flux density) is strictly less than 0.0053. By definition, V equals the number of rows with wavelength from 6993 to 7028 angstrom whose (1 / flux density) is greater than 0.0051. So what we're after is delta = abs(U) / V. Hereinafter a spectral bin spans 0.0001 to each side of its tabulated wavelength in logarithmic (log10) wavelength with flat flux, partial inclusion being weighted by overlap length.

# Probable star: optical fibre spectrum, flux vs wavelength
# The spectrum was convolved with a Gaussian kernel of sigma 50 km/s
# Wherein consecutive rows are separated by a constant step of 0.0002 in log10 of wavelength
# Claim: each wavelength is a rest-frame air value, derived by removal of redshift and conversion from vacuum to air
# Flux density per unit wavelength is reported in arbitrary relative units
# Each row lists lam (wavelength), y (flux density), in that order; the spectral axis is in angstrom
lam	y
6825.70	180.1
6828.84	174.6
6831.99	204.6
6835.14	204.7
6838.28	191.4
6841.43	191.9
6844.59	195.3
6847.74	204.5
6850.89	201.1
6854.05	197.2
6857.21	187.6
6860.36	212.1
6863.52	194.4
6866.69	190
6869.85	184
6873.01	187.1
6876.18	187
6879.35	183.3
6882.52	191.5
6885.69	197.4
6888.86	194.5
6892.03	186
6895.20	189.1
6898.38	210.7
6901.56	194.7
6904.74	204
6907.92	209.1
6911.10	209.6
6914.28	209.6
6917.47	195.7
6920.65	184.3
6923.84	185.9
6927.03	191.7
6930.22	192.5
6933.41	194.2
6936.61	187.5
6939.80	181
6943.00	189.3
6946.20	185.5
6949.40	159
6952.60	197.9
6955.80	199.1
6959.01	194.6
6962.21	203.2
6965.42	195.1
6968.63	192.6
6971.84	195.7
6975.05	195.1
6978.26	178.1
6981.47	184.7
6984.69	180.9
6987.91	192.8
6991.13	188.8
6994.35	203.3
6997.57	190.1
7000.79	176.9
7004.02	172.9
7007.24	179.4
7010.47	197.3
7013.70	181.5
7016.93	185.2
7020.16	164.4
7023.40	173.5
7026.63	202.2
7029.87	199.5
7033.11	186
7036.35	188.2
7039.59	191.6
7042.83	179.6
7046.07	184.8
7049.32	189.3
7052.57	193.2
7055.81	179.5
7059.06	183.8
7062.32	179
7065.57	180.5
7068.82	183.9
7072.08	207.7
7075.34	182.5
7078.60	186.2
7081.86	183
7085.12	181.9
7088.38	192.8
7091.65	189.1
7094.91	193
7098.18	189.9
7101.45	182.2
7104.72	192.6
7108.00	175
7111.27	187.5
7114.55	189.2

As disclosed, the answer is 1.1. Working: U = 9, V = 8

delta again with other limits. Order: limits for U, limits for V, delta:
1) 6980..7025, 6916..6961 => 0.4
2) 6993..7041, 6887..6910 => 1.5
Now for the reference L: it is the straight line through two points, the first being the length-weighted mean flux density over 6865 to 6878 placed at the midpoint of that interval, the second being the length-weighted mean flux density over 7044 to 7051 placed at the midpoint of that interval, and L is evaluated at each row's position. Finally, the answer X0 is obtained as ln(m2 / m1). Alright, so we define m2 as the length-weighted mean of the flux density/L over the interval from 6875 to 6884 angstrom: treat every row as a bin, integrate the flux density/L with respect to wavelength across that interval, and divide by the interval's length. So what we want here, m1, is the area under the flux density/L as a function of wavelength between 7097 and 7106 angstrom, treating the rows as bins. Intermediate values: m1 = 9.08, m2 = 1.00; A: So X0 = -2.20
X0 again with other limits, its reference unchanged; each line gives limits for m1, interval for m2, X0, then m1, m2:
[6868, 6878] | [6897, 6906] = -2.22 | 9.96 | 1.09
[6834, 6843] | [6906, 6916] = -2.13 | 9.42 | 1.12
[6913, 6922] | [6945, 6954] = -2.28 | 9.46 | 0.97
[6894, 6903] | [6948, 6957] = -2.26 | 9.56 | 0.99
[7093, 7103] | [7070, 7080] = -2.29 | 10.11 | 1.03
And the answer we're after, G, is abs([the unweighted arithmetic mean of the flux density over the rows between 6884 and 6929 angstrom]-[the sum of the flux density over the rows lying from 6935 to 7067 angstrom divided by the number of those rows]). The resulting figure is 10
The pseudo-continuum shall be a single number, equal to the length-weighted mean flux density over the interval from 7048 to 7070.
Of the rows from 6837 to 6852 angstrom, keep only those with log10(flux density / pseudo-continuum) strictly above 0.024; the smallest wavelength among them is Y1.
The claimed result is 6844.59 angstrom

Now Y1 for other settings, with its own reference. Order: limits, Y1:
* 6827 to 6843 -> 6831.99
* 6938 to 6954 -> 6952.60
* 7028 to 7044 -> 7029.87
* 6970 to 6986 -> 6971.84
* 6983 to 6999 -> 6994.35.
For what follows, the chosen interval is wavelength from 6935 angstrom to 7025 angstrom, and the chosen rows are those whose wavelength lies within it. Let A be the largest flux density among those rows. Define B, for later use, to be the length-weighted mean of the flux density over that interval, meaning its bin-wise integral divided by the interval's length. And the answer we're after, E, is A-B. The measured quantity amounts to 17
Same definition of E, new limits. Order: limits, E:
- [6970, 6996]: 13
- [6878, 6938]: 15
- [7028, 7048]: 11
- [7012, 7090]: 22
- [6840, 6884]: 19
